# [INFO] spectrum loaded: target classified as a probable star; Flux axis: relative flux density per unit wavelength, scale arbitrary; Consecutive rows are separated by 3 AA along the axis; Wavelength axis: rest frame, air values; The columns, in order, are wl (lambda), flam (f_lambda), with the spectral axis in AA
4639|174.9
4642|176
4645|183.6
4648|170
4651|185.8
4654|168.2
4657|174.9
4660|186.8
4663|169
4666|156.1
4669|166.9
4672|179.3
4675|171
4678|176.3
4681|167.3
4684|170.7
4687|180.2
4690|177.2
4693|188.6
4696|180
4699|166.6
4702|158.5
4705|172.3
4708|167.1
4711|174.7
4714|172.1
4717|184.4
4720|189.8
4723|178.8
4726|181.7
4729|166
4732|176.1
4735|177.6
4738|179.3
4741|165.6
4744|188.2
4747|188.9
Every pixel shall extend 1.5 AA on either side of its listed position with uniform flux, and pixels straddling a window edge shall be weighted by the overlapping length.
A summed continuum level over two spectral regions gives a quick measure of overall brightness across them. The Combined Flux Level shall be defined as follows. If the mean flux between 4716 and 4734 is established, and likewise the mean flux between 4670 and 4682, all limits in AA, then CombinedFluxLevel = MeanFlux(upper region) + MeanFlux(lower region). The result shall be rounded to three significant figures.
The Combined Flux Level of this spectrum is 353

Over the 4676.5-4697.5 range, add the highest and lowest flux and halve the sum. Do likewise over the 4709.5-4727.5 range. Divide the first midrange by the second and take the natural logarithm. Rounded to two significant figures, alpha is -0.017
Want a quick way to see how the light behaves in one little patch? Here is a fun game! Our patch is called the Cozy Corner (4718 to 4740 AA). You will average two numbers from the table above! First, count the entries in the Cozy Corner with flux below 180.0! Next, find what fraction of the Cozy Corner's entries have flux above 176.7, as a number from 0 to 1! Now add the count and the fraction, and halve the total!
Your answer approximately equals 2.86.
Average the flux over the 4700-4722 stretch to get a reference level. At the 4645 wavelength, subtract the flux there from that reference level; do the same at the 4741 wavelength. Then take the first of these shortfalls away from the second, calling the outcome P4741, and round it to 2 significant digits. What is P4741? 18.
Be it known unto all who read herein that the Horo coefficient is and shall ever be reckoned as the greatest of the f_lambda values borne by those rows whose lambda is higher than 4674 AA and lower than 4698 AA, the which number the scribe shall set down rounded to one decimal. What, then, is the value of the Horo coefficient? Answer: 188.6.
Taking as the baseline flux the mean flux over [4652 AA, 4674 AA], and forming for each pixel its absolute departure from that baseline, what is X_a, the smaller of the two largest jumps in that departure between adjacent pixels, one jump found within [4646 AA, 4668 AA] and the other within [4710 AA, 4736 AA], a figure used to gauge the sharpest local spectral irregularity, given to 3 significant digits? 12.3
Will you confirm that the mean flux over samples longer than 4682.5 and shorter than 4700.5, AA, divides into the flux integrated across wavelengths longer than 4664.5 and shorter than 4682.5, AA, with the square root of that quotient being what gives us 4.15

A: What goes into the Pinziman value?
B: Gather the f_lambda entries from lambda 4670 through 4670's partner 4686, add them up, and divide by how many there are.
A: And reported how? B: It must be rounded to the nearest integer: 173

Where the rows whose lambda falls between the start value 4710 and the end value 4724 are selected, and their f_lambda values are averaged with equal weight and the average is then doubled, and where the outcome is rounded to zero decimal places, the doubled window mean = 360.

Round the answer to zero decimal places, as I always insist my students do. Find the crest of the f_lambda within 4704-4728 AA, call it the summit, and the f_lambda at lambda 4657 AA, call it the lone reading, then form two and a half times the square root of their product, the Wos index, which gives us 455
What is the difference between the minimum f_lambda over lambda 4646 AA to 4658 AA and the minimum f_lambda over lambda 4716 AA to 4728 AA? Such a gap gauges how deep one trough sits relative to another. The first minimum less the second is -10.6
